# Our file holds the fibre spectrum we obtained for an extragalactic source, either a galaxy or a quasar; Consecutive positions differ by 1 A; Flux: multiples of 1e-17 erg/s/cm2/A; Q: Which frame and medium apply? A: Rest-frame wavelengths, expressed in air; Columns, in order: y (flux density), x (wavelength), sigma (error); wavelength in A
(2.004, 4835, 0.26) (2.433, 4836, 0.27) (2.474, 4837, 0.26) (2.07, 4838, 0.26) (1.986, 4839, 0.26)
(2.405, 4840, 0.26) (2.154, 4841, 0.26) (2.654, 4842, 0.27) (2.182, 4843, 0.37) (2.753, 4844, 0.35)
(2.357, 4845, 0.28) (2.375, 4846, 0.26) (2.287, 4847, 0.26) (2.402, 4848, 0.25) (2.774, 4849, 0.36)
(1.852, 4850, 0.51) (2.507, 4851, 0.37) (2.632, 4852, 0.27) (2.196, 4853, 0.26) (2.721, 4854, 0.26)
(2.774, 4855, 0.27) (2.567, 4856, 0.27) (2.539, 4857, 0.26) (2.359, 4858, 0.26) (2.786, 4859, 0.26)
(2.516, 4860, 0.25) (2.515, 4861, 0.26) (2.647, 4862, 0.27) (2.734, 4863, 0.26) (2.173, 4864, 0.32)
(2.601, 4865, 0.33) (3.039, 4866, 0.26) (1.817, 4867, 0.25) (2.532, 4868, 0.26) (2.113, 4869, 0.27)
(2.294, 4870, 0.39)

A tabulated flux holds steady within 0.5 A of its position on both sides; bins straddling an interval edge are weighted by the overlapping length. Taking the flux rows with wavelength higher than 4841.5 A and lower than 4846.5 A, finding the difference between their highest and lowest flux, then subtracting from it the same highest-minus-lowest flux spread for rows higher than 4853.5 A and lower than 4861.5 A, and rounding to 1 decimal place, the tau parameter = 0.1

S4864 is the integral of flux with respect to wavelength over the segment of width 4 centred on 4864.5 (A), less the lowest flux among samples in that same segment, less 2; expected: 6.4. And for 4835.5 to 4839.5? 5.0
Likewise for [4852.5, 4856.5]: 6.1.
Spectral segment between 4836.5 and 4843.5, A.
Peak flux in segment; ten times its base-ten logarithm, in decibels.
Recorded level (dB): 4.24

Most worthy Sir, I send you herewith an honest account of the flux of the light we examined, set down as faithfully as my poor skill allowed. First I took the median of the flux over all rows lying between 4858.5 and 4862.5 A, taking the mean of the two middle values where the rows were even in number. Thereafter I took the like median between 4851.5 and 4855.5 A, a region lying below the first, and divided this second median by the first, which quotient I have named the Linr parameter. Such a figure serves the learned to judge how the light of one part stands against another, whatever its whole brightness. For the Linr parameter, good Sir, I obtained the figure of 1.04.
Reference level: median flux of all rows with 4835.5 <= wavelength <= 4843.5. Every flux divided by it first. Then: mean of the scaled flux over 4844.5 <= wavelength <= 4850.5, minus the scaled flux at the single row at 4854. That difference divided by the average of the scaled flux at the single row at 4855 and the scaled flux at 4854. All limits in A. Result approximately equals -0.14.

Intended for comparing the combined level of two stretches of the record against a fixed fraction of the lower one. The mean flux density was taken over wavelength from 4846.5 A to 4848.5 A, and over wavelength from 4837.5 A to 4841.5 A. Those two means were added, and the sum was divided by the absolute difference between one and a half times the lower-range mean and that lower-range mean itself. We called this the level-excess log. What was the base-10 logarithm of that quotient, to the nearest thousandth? 0.621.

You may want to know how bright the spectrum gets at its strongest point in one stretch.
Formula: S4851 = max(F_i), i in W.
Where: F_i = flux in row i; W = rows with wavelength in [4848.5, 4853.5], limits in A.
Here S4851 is 2.774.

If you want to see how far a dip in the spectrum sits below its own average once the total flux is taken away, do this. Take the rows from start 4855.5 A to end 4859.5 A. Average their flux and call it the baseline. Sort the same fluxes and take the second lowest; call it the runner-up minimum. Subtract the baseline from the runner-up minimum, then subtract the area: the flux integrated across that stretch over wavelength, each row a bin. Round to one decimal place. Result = -10.3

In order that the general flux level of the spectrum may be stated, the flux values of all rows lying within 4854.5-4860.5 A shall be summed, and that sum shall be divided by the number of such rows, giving 2.59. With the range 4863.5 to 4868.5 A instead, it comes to 2.43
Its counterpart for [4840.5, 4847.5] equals 2.39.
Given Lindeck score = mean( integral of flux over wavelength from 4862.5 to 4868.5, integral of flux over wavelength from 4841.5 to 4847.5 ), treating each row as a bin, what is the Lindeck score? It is 14.8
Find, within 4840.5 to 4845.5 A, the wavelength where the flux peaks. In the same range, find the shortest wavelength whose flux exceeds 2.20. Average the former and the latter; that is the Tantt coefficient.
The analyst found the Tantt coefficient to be 4843.0 A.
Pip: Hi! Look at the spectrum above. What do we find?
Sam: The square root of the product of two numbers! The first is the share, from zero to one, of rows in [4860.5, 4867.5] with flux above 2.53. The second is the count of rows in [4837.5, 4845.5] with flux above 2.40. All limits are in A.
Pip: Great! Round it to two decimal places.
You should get 1.31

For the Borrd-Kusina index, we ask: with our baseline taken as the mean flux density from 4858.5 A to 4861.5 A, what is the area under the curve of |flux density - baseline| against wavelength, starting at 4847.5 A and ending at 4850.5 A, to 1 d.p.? 1.1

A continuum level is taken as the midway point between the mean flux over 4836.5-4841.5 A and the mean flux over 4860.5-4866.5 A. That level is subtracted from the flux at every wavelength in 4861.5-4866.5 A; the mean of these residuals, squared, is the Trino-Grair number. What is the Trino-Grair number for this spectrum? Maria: 0.049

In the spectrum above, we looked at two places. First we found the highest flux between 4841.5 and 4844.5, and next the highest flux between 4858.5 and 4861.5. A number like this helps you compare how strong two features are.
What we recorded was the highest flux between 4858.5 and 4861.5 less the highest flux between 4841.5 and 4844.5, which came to 0.0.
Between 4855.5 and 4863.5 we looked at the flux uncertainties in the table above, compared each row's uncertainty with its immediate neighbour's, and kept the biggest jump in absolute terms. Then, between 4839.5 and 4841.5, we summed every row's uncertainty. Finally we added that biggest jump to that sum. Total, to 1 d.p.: 0.5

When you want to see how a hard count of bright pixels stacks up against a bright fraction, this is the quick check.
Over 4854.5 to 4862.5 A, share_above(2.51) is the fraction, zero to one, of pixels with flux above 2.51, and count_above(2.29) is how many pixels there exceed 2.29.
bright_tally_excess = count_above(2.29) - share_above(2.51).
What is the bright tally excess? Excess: 7.1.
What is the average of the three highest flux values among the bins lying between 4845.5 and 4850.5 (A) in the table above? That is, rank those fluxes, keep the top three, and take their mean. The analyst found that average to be 2.52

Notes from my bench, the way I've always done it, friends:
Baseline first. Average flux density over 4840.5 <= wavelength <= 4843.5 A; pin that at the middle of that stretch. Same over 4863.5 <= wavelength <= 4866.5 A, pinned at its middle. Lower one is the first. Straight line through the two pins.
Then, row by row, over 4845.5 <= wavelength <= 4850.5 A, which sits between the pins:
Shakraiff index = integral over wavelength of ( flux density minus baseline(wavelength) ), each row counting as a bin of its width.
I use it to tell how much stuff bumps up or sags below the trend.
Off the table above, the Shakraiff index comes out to -0.3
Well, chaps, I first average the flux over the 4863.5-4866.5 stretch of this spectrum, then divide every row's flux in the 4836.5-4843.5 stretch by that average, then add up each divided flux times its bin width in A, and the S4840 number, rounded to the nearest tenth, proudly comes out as 6.1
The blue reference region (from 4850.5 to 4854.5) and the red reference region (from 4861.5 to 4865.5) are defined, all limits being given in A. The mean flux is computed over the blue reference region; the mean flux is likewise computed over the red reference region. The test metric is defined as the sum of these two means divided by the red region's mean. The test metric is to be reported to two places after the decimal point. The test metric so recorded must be 1.99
